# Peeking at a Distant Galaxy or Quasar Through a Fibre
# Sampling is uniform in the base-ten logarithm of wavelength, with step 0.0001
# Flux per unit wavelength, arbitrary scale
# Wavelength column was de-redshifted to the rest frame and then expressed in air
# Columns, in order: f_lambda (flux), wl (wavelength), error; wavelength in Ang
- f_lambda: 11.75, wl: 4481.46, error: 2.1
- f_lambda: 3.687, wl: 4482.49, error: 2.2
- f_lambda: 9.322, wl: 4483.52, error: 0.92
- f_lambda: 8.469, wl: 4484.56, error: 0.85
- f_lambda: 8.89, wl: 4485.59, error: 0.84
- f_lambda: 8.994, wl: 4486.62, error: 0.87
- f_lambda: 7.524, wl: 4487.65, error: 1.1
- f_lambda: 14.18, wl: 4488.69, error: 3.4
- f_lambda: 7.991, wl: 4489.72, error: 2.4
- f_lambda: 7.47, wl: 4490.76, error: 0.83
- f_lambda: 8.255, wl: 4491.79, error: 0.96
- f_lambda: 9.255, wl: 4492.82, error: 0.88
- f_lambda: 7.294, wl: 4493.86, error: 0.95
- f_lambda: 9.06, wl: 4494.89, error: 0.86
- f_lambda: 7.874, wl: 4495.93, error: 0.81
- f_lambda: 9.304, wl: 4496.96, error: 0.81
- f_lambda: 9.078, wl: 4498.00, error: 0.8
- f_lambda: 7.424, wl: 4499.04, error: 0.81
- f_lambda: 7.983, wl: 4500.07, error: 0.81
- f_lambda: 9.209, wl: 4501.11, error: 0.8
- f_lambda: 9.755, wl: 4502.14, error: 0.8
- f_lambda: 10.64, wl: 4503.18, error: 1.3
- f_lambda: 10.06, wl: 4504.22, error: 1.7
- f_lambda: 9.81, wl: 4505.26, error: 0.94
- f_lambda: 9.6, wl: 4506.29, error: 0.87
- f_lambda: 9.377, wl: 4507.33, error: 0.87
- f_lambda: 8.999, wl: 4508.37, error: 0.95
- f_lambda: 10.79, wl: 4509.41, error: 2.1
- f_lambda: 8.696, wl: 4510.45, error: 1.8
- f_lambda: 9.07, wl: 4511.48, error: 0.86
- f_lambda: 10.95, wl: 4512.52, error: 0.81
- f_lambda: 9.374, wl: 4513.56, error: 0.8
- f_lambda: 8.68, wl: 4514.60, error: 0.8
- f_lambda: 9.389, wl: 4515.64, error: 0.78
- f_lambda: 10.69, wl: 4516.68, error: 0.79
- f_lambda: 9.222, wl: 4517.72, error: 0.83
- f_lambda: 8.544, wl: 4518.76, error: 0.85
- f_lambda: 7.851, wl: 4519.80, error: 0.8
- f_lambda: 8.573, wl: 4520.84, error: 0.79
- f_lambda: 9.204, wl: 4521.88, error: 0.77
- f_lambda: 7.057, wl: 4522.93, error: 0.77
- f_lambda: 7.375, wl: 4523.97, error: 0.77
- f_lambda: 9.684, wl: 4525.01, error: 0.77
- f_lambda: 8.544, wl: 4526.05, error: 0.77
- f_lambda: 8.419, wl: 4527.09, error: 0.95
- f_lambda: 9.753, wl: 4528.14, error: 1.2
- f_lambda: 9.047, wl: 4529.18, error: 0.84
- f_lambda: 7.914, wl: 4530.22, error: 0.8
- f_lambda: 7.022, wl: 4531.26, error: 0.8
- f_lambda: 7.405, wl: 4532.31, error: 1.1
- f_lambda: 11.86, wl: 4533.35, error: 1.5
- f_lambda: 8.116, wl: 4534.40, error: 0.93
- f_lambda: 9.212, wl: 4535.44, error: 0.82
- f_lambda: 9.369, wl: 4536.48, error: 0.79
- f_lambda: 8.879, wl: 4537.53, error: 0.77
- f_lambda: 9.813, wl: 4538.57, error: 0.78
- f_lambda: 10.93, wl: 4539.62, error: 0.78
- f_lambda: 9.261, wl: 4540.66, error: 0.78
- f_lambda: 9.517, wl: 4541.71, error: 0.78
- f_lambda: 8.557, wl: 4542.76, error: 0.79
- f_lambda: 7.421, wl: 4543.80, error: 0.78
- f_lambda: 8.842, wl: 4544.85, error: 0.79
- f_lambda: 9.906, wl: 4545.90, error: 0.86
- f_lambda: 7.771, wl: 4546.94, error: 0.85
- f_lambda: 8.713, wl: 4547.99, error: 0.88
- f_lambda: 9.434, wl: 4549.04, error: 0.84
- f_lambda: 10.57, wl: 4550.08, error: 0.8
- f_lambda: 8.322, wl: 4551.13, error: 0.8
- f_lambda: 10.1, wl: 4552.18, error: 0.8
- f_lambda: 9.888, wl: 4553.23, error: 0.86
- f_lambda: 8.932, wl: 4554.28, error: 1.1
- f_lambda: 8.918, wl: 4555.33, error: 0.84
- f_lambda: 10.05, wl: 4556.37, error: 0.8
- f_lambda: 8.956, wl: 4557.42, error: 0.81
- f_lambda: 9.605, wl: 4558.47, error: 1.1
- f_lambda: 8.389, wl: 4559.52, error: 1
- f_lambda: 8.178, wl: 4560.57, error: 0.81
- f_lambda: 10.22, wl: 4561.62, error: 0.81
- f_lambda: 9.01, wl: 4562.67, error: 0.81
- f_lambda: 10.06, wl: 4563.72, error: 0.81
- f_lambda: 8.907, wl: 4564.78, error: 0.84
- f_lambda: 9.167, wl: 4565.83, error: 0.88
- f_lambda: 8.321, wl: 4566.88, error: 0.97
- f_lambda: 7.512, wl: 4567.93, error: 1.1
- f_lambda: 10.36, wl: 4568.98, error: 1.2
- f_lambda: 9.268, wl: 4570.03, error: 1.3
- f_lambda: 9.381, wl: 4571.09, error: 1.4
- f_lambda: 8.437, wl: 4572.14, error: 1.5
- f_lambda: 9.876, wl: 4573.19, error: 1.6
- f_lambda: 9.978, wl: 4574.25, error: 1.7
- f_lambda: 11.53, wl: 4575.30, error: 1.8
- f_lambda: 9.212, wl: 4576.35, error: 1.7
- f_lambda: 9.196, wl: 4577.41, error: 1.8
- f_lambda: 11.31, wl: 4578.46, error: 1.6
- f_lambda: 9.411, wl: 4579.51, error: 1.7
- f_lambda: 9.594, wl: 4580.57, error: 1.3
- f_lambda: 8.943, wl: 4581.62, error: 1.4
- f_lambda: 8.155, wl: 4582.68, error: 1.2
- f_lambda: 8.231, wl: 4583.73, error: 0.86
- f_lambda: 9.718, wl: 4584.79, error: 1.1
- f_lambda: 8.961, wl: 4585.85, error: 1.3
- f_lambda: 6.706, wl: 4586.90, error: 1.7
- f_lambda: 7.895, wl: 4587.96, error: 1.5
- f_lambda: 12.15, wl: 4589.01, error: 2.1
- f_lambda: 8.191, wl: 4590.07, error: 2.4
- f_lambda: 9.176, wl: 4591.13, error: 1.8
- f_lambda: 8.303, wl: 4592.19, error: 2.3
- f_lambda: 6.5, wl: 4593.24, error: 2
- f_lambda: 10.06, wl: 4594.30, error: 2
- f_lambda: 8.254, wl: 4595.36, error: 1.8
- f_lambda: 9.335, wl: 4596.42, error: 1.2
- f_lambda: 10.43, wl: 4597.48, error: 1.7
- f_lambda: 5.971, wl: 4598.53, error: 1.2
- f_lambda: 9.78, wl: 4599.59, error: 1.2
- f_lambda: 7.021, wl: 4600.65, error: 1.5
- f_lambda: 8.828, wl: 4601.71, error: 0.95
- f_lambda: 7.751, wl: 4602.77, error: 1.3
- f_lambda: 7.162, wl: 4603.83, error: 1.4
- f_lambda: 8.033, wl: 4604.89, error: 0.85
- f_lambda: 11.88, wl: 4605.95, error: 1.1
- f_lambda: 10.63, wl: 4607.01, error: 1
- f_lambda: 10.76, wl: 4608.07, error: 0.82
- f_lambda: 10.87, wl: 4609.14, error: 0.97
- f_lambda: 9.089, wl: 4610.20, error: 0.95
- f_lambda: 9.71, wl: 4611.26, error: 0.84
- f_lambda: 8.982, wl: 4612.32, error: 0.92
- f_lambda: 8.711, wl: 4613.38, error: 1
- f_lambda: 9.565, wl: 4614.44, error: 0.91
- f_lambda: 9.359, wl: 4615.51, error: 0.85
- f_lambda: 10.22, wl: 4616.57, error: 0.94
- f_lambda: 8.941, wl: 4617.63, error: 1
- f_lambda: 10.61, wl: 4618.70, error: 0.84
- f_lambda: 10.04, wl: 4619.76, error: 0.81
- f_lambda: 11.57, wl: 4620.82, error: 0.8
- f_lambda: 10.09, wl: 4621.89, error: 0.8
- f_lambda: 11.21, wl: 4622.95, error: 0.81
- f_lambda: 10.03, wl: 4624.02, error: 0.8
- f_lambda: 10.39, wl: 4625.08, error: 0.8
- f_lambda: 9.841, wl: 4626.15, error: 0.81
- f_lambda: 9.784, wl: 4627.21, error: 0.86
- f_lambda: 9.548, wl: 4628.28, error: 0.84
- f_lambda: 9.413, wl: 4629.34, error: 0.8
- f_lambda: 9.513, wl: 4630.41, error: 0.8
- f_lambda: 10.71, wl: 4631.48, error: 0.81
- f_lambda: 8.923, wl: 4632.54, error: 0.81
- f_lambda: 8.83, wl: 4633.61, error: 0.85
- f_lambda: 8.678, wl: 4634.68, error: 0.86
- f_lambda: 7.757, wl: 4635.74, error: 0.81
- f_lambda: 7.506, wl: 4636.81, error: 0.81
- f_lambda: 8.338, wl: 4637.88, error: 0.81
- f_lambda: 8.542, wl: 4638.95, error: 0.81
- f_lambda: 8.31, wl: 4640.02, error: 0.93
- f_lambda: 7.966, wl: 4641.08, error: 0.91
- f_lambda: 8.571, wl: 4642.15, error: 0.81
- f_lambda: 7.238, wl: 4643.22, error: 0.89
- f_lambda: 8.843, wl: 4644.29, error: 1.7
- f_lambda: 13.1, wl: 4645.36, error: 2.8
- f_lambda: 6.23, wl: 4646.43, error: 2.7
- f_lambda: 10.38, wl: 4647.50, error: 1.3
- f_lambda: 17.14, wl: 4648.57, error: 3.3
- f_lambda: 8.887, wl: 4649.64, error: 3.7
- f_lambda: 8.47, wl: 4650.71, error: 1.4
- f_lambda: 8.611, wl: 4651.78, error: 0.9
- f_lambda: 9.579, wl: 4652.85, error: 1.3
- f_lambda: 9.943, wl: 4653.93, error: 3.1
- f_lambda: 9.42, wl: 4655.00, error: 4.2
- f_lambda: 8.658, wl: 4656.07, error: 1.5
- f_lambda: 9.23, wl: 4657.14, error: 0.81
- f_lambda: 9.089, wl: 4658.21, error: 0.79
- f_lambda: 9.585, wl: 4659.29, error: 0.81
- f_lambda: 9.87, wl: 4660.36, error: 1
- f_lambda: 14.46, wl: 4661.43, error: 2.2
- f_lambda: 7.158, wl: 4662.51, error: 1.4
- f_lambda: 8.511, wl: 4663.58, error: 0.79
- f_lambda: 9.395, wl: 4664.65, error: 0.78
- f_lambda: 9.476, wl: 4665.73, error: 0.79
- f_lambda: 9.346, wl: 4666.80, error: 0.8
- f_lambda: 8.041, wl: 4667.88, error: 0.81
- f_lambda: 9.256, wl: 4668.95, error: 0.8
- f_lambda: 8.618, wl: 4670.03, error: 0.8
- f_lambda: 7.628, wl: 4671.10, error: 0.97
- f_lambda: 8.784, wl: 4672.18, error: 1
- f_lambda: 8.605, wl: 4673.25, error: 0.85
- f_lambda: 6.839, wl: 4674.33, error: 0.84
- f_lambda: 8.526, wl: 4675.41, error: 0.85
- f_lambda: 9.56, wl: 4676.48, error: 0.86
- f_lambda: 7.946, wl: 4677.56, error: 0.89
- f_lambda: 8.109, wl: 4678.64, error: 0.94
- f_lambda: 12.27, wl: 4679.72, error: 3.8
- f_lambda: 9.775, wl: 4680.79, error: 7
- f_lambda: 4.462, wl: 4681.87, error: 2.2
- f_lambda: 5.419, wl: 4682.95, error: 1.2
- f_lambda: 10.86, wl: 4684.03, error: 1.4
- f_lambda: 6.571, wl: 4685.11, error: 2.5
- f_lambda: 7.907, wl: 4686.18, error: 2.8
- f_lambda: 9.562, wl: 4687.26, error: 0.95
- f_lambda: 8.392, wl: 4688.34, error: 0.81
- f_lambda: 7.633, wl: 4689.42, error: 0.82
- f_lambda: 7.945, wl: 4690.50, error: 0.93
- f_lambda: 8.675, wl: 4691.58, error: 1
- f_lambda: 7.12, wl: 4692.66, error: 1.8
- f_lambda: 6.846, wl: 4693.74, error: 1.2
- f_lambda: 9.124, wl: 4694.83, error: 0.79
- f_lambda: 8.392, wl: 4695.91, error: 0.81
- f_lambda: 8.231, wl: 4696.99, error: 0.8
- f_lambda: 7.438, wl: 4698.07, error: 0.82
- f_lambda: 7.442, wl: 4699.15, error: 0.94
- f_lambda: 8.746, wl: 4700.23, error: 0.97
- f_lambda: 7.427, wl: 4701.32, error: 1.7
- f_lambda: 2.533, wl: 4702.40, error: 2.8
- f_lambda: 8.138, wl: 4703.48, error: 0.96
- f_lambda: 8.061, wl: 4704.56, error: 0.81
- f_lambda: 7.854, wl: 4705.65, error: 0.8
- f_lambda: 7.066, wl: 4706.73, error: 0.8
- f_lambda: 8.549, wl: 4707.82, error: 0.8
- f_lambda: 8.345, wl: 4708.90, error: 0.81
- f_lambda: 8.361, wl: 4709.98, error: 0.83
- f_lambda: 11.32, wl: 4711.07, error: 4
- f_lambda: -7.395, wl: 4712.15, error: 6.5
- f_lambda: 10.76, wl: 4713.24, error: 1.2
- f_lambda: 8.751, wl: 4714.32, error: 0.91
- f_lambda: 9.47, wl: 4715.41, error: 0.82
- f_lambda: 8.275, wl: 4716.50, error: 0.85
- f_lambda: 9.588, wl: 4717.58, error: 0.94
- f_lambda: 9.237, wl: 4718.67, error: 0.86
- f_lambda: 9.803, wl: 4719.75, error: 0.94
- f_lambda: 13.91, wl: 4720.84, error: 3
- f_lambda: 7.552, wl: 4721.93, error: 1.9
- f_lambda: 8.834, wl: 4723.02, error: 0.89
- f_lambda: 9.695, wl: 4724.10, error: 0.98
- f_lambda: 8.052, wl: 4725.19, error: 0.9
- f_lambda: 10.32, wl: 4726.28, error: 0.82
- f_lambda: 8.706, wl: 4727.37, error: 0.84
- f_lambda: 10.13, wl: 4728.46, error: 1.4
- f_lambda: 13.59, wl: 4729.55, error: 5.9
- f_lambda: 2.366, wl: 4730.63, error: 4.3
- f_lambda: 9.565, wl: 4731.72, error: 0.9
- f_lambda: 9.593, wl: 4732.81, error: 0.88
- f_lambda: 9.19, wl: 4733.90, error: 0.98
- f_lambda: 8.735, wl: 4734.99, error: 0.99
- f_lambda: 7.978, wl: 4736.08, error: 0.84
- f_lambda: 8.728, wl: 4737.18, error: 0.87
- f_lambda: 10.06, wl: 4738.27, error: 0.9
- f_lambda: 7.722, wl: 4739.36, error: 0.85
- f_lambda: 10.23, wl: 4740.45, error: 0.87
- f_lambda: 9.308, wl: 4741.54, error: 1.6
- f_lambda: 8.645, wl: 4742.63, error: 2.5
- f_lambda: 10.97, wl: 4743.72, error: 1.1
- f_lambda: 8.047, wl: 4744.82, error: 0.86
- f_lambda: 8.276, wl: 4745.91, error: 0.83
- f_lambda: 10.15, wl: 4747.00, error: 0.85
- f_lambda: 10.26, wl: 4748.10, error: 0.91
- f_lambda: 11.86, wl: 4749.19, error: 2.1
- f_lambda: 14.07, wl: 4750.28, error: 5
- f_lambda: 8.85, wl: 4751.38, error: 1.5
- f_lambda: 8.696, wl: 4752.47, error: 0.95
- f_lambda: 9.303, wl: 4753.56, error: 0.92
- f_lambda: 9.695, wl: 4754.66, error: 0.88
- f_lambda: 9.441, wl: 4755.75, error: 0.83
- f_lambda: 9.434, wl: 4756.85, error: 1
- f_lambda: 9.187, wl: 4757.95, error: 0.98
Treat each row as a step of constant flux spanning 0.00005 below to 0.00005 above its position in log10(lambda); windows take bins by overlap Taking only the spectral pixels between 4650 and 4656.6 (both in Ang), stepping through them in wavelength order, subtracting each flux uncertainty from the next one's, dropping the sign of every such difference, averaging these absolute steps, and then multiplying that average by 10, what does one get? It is 13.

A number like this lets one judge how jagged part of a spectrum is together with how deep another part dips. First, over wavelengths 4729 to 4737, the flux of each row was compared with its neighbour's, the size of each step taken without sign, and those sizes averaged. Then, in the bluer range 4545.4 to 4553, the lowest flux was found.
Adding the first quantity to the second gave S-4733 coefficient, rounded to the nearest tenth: 11.1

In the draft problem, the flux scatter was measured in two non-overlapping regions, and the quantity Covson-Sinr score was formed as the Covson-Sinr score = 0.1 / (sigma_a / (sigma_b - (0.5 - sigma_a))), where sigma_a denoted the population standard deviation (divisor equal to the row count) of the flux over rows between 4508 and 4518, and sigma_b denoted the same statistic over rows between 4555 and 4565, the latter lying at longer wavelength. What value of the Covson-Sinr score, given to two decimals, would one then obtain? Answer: 0.12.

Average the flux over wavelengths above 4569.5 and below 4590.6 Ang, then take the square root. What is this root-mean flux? 3.05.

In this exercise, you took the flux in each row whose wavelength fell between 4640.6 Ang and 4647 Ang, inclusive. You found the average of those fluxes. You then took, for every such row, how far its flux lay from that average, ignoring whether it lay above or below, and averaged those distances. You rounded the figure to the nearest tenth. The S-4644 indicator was 1.5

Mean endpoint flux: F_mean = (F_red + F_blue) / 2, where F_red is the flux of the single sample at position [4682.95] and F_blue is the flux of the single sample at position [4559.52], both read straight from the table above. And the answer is 6.9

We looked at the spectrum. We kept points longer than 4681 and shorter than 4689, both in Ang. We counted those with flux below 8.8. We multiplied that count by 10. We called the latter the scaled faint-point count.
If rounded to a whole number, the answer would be 50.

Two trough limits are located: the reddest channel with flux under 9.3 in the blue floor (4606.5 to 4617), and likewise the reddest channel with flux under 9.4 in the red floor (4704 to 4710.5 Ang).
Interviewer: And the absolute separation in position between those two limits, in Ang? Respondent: 96.6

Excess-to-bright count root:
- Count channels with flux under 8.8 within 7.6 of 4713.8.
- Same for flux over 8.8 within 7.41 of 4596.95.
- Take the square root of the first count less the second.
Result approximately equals 1.0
